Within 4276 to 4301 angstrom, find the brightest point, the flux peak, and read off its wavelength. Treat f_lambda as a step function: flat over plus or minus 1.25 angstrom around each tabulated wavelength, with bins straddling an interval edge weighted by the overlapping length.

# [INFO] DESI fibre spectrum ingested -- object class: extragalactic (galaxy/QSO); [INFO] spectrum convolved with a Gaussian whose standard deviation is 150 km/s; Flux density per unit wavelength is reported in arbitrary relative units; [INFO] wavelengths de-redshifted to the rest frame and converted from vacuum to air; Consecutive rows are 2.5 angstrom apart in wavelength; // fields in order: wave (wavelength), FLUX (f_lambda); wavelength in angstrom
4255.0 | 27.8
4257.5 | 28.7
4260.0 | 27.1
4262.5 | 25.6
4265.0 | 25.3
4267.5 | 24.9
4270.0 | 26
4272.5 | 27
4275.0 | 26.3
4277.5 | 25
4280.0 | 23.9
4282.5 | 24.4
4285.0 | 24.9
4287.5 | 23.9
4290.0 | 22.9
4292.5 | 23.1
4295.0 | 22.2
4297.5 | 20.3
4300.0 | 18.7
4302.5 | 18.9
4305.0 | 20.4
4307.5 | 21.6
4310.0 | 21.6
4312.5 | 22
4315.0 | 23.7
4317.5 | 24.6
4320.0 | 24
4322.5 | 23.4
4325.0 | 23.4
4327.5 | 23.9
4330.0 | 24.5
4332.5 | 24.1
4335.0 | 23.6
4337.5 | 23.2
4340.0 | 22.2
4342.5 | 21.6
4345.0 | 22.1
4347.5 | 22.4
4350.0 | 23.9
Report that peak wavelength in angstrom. 4277.5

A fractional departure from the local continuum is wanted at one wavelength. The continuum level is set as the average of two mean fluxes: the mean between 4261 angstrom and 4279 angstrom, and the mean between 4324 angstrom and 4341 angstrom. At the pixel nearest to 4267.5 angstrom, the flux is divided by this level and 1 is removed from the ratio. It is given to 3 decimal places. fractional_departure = 0.010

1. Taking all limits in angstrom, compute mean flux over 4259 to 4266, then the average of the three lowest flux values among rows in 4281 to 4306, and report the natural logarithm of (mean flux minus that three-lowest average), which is 1.90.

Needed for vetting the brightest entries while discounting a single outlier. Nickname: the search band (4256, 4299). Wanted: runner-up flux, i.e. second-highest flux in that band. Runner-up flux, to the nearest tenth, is 27.1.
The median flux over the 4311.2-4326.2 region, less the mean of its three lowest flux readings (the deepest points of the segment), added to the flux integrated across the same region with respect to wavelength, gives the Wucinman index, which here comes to 353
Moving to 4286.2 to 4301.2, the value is 330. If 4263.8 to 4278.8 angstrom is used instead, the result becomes 387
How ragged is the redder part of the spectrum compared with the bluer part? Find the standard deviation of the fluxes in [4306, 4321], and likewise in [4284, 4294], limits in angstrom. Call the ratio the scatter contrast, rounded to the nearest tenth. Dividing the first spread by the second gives 1.5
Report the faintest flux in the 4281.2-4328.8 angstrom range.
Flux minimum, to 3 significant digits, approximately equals 18.7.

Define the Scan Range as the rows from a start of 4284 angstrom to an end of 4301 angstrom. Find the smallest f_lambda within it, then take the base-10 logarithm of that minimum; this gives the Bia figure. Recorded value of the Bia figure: 1.272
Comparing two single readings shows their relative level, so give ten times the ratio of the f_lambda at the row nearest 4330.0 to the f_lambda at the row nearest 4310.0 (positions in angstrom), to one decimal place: 11.3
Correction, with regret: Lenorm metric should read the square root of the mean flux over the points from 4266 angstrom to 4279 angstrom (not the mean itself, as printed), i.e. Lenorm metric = 5.1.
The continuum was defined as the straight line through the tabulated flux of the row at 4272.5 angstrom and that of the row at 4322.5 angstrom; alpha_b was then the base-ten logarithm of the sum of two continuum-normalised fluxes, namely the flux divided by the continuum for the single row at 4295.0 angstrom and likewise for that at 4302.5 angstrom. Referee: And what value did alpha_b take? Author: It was 0.214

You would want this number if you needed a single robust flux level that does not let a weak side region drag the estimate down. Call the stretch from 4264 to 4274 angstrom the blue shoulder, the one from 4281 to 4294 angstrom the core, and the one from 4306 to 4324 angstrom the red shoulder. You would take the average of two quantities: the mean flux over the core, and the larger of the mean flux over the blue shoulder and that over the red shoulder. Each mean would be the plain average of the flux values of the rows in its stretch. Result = 24.8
